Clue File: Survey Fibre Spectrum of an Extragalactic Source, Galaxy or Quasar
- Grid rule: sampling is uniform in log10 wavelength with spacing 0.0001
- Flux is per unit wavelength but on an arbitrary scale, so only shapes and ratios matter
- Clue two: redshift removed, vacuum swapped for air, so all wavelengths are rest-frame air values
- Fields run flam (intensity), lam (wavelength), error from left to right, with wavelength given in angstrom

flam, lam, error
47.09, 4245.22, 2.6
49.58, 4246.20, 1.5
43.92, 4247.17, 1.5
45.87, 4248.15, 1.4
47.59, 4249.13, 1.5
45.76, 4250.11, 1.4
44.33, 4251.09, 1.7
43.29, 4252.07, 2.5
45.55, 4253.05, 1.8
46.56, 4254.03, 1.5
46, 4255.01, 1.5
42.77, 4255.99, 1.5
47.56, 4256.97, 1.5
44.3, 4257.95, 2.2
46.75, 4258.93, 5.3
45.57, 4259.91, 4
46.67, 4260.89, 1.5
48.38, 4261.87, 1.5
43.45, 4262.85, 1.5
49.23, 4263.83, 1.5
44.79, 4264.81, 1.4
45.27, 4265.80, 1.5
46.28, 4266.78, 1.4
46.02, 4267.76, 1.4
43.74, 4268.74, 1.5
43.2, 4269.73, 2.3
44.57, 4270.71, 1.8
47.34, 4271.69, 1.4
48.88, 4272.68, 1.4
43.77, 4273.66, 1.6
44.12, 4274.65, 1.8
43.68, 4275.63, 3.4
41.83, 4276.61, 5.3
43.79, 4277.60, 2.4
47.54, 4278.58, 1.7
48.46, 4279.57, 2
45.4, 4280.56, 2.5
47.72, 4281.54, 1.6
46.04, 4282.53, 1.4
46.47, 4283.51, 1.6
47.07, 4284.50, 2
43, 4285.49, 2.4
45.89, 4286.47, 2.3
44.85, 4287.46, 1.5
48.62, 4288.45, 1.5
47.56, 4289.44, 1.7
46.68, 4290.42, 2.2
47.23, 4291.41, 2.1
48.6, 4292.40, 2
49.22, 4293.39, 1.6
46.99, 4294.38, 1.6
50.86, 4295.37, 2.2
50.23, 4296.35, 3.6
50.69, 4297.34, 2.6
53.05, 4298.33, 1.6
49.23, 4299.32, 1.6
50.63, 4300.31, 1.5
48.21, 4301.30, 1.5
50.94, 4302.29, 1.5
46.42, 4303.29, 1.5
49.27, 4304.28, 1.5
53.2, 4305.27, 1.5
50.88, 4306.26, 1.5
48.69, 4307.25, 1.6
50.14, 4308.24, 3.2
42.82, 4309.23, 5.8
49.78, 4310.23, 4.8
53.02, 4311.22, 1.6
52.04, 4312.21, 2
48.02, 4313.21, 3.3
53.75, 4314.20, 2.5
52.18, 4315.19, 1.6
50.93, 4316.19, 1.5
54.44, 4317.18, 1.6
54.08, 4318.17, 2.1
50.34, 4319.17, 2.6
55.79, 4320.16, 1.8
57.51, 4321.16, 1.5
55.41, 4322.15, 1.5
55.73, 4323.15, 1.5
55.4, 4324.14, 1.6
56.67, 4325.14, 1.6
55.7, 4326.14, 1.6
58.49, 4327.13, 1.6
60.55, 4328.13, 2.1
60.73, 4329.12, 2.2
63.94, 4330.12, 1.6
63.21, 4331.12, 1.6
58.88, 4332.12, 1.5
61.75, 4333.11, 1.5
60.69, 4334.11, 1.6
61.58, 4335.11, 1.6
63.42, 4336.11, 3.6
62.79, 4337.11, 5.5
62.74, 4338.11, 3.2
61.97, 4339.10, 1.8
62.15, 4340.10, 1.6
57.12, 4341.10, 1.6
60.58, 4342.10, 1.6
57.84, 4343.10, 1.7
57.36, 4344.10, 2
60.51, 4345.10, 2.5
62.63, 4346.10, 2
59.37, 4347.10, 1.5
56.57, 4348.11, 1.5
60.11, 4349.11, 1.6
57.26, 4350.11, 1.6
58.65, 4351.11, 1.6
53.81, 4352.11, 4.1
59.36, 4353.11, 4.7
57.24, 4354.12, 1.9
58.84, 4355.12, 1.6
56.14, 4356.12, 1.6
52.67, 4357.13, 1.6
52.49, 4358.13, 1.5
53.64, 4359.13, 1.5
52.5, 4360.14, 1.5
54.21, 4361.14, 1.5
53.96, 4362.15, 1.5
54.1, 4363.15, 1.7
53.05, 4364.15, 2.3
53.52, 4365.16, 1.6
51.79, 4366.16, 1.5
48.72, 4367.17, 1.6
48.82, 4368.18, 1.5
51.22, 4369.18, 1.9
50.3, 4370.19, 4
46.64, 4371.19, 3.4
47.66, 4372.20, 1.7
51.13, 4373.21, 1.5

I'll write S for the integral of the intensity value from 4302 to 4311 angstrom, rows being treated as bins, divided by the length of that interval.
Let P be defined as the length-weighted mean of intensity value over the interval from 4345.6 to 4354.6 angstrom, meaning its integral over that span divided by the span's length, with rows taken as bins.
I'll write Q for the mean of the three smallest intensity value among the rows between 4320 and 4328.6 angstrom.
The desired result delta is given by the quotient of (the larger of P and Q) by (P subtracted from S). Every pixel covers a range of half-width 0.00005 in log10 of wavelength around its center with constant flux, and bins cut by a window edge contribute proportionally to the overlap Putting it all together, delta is -6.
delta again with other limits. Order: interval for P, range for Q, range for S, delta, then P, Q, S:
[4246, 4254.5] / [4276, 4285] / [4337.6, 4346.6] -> 3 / 46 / 43.7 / 60.4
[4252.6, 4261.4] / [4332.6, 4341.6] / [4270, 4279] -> -81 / 46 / 59.8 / 45.0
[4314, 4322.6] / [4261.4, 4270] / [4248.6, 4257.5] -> -6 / 54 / 43.5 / 45.5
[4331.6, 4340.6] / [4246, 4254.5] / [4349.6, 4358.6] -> -11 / 62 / 43.8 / 56.3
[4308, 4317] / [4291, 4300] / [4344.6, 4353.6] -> 6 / 50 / 47.6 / 58.7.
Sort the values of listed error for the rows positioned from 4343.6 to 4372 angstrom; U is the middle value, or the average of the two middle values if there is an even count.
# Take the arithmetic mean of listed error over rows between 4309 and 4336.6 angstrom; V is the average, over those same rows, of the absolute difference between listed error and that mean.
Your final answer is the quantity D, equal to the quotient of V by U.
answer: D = 0.44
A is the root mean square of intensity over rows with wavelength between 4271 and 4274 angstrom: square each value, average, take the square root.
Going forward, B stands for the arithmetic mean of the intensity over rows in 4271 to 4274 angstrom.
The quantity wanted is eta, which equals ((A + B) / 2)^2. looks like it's 2180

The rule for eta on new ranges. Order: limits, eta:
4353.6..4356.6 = 3296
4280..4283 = 2152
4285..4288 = 1988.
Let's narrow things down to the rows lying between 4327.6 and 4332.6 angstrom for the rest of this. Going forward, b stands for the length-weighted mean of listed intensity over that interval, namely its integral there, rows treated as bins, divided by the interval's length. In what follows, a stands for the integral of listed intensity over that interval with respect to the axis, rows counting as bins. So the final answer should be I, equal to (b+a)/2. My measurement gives 184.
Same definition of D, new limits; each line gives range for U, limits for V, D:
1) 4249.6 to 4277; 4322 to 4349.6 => 0.35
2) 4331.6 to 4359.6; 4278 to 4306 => 0.24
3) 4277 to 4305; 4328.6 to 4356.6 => 0.46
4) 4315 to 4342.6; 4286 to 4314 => 0.47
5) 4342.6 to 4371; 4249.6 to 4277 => 0.48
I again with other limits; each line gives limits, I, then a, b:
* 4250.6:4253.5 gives 86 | 129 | 44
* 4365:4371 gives 176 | 302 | 50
